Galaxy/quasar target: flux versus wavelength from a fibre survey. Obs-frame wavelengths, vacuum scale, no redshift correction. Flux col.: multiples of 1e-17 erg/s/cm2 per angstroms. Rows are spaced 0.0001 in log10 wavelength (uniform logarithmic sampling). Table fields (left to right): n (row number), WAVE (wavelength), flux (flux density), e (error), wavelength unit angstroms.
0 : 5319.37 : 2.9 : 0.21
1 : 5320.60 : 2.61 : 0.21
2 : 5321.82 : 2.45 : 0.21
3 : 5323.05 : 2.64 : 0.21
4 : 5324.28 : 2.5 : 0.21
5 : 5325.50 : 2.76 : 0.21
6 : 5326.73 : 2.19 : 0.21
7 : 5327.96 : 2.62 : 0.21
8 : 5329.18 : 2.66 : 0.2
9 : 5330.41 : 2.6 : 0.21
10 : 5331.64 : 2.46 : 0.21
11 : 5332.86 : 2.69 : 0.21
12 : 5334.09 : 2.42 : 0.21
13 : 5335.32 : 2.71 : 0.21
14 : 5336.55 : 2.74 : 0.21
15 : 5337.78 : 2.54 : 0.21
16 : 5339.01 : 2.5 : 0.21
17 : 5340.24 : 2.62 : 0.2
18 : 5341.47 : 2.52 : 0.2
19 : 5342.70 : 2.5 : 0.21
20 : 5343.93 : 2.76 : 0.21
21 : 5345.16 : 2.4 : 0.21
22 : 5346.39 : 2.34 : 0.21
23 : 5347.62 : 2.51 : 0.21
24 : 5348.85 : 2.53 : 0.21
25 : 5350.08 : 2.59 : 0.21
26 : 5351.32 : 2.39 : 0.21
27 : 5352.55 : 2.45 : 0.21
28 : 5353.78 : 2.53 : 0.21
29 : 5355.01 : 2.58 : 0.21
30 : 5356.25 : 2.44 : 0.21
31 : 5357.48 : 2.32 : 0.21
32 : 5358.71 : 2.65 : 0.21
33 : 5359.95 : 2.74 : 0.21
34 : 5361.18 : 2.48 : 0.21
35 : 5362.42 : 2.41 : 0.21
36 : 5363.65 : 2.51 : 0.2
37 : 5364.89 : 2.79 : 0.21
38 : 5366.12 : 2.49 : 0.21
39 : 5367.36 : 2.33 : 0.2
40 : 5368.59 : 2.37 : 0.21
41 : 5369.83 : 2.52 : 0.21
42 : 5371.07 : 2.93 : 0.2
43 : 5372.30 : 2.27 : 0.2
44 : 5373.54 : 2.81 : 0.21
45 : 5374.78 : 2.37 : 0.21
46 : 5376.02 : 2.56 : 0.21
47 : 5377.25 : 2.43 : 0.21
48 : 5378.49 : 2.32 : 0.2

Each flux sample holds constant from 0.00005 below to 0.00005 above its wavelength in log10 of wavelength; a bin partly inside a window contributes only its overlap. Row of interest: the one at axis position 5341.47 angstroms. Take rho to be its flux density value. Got 2.52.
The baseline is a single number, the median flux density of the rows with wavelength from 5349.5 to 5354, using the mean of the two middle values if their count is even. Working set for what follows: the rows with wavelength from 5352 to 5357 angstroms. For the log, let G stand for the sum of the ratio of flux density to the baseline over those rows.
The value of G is 4.0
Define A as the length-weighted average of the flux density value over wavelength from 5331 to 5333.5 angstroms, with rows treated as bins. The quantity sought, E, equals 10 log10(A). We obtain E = 4.11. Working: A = 2.58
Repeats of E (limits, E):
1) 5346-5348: 3.85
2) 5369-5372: 4.24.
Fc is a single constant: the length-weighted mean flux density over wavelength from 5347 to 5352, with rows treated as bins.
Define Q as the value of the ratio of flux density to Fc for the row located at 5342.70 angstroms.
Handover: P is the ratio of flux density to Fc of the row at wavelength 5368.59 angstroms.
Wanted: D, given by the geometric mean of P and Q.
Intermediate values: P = 0.95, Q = 1.00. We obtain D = 0.97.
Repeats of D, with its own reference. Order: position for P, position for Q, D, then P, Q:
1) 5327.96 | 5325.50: 1.07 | 1.05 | 1.10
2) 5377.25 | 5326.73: 0.92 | 0.97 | 0.87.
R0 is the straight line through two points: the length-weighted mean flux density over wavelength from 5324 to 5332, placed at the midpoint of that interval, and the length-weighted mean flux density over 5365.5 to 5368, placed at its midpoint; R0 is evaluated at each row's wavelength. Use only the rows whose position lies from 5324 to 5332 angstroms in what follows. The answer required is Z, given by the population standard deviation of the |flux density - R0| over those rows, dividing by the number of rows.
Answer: 0.10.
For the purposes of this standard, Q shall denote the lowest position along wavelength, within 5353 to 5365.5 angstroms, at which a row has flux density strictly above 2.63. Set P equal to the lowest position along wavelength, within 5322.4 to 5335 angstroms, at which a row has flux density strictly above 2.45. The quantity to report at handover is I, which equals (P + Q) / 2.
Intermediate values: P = 5323.05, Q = 5358.71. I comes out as 5340.9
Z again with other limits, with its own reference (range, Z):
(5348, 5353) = 0.04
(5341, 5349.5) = 0.09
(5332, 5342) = 0.08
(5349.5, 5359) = 0.06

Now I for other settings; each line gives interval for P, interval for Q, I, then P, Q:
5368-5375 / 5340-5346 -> 5356.9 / 5369.83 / 5343.93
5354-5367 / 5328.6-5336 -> 5342.1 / 5355.01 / 5329.18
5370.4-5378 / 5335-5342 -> 5353.2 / 5371.07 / 5335.32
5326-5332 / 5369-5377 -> 5349.5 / 5327.96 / 5371.07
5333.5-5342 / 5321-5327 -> 5329.2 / 5335.32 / 5323.05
